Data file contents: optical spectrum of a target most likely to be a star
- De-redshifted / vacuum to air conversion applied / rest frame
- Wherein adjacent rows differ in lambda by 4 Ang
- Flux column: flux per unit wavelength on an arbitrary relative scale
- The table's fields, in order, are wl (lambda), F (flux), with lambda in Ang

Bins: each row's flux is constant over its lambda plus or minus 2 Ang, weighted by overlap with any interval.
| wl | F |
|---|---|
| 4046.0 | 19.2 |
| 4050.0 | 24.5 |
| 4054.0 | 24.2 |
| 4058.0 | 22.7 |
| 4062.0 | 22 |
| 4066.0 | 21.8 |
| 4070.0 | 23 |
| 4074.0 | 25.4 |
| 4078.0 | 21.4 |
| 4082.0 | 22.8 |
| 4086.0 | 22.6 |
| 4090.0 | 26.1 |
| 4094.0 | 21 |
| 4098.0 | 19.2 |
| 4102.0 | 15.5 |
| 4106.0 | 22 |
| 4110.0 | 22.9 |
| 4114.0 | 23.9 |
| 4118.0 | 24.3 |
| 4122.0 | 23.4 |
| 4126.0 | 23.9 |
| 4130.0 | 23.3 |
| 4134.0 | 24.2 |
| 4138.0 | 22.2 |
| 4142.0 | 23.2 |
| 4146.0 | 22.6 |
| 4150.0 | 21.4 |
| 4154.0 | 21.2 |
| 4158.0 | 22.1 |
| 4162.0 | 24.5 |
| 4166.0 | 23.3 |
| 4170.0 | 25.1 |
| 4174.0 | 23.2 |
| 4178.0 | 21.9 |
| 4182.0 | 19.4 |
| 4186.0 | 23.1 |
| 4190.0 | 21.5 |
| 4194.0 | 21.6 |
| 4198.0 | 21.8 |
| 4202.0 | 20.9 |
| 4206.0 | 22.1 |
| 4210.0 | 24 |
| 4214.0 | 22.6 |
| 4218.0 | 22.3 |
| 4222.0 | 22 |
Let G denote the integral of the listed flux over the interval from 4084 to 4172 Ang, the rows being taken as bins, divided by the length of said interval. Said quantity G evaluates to 22.6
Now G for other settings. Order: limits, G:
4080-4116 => 21.8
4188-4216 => 22.1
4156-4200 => 22.5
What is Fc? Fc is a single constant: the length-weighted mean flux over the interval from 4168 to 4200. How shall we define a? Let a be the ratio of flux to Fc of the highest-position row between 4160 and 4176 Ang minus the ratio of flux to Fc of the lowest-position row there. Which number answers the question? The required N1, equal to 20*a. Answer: -1.2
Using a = -0.06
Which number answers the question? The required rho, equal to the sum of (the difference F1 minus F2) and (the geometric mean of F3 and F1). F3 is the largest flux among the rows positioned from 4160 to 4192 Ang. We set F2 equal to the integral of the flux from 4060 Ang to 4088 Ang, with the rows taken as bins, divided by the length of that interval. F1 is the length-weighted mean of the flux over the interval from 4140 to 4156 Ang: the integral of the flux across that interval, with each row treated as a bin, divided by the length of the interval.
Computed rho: 22.9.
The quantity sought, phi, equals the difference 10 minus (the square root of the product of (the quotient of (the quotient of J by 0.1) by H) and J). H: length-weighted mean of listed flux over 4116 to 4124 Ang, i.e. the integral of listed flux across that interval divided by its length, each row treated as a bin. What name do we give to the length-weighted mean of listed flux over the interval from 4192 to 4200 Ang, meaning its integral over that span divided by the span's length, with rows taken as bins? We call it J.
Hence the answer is -4.1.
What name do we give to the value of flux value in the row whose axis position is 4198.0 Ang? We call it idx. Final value 21.8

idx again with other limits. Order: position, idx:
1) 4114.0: 23.9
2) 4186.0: 23.1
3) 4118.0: 24.3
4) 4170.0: 25.1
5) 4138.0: 22.2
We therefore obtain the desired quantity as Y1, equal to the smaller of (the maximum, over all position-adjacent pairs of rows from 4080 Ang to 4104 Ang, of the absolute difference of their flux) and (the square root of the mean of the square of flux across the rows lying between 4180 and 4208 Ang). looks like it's 5.1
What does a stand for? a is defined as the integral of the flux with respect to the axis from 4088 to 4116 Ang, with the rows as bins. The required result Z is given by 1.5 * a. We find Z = 904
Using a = 602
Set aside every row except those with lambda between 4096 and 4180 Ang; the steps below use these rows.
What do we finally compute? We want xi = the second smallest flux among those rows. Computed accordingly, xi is 19.2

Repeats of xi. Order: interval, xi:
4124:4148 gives 22.6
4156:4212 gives 20.9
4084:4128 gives 19.2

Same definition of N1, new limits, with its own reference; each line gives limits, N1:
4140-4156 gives -1.8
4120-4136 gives 0.7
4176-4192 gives -0.4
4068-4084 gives -0.2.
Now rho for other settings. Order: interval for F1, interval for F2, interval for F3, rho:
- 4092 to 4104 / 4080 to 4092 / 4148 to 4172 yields 16.3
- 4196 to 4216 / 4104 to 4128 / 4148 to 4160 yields 21.1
